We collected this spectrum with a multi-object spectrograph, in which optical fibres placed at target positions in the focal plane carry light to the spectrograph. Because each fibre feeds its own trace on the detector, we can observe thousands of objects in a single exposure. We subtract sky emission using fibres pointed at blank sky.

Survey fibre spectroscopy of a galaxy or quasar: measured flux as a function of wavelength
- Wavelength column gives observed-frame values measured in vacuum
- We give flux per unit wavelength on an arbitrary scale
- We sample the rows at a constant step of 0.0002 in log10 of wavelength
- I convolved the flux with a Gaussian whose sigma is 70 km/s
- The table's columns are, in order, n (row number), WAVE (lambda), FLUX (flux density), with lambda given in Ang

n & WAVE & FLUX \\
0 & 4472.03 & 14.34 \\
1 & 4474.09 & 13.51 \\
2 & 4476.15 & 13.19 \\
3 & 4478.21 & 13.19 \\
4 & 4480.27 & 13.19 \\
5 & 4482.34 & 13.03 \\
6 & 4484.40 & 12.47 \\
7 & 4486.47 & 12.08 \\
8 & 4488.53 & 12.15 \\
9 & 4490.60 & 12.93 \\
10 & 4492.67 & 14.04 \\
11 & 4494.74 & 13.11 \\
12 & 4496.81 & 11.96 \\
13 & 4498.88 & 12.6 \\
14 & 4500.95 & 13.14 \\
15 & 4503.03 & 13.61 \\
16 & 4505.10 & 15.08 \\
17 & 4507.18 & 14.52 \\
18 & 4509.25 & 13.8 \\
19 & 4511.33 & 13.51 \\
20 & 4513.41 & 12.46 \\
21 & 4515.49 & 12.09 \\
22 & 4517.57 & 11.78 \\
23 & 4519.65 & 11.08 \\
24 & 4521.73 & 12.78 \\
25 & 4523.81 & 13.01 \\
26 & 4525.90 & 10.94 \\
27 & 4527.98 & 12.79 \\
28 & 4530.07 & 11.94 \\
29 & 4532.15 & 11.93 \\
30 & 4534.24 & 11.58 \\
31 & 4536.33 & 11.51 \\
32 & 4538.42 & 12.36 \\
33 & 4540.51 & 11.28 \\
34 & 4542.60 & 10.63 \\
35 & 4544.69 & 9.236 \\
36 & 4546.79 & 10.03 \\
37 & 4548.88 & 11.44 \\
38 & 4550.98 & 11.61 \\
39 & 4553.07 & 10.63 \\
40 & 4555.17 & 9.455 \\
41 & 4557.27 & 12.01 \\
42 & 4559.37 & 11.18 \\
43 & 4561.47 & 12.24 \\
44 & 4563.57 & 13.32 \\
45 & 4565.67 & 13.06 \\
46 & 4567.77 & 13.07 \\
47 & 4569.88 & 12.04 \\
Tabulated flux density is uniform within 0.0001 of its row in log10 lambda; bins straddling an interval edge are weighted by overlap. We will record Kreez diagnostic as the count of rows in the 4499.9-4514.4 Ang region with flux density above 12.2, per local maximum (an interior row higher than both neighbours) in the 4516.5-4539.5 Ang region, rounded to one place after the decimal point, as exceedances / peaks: 3.5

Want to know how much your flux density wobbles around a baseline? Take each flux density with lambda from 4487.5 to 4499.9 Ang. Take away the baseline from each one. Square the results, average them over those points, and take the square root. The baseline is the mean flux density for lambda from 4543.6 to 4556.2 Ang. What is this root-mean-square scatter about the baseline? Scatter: 2.5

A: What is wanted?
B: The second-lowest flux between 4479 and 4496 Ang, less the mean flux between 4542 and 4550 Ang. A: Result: 1.8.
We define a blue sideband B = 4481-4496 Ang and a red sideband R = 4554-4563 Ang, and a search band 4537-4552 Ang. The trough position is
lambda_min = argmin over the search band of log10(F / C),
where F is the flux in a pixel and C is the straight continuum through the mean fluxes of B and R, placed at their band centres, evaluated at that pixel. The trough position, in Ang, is 4544.69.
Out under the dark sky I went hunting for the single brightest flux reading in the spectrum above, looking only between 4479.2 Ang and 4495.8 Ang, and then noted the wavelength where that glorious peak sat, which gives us 4492.67 Ang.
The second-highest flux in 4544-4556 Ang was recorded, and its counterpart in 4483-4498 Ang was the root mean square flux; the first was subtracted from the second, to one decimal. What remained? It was 1.3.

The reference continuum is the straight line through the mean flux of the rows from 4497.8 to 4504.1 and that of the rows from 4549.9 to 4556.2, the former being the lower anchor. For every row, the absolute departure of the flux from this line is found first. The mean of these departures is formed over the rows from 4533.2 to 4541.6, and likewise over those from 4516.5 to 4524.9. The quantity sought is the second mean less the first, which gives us 0.49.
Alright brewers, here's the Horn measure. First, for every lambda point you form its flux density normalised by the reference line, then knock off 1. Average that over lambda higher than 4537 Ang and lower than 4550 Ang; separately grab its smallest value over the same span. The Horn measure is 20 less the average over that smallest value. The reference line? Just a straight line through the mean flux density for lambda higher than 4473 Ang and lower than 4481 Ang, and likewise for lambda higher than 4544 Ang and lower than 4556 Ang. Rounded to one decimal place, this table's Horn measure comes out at 20.1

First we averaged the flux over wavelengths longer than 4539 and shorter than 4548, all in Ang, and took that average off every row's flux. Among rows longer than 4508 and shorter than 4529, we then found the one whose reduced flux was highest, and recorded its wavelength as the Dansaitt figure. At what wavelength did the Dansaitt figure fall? 4509.25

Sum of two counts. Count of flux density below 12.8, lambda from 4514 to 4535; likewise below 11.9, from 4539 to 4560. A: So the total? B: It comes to 18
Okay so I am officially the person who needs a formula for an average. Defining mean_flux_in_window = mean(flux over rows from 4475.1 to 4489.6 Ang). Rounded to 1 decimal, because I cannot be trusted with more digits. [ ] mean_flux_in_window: 12.8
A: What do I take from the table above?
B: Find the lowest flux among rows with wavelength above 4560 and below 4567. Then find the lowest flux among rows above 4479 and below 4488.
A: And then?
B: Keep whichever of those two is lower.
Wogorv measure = 12.1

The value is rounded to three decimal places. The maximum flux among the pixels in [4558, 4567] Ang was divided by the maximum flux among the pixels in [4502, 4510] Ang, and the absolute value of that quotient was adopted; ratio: 0.883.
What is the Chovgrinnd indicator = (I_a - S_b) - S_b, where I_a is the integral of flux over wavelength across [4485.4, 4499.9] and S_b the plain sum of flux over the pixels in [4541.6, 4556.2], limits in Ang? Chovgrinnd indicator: 38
